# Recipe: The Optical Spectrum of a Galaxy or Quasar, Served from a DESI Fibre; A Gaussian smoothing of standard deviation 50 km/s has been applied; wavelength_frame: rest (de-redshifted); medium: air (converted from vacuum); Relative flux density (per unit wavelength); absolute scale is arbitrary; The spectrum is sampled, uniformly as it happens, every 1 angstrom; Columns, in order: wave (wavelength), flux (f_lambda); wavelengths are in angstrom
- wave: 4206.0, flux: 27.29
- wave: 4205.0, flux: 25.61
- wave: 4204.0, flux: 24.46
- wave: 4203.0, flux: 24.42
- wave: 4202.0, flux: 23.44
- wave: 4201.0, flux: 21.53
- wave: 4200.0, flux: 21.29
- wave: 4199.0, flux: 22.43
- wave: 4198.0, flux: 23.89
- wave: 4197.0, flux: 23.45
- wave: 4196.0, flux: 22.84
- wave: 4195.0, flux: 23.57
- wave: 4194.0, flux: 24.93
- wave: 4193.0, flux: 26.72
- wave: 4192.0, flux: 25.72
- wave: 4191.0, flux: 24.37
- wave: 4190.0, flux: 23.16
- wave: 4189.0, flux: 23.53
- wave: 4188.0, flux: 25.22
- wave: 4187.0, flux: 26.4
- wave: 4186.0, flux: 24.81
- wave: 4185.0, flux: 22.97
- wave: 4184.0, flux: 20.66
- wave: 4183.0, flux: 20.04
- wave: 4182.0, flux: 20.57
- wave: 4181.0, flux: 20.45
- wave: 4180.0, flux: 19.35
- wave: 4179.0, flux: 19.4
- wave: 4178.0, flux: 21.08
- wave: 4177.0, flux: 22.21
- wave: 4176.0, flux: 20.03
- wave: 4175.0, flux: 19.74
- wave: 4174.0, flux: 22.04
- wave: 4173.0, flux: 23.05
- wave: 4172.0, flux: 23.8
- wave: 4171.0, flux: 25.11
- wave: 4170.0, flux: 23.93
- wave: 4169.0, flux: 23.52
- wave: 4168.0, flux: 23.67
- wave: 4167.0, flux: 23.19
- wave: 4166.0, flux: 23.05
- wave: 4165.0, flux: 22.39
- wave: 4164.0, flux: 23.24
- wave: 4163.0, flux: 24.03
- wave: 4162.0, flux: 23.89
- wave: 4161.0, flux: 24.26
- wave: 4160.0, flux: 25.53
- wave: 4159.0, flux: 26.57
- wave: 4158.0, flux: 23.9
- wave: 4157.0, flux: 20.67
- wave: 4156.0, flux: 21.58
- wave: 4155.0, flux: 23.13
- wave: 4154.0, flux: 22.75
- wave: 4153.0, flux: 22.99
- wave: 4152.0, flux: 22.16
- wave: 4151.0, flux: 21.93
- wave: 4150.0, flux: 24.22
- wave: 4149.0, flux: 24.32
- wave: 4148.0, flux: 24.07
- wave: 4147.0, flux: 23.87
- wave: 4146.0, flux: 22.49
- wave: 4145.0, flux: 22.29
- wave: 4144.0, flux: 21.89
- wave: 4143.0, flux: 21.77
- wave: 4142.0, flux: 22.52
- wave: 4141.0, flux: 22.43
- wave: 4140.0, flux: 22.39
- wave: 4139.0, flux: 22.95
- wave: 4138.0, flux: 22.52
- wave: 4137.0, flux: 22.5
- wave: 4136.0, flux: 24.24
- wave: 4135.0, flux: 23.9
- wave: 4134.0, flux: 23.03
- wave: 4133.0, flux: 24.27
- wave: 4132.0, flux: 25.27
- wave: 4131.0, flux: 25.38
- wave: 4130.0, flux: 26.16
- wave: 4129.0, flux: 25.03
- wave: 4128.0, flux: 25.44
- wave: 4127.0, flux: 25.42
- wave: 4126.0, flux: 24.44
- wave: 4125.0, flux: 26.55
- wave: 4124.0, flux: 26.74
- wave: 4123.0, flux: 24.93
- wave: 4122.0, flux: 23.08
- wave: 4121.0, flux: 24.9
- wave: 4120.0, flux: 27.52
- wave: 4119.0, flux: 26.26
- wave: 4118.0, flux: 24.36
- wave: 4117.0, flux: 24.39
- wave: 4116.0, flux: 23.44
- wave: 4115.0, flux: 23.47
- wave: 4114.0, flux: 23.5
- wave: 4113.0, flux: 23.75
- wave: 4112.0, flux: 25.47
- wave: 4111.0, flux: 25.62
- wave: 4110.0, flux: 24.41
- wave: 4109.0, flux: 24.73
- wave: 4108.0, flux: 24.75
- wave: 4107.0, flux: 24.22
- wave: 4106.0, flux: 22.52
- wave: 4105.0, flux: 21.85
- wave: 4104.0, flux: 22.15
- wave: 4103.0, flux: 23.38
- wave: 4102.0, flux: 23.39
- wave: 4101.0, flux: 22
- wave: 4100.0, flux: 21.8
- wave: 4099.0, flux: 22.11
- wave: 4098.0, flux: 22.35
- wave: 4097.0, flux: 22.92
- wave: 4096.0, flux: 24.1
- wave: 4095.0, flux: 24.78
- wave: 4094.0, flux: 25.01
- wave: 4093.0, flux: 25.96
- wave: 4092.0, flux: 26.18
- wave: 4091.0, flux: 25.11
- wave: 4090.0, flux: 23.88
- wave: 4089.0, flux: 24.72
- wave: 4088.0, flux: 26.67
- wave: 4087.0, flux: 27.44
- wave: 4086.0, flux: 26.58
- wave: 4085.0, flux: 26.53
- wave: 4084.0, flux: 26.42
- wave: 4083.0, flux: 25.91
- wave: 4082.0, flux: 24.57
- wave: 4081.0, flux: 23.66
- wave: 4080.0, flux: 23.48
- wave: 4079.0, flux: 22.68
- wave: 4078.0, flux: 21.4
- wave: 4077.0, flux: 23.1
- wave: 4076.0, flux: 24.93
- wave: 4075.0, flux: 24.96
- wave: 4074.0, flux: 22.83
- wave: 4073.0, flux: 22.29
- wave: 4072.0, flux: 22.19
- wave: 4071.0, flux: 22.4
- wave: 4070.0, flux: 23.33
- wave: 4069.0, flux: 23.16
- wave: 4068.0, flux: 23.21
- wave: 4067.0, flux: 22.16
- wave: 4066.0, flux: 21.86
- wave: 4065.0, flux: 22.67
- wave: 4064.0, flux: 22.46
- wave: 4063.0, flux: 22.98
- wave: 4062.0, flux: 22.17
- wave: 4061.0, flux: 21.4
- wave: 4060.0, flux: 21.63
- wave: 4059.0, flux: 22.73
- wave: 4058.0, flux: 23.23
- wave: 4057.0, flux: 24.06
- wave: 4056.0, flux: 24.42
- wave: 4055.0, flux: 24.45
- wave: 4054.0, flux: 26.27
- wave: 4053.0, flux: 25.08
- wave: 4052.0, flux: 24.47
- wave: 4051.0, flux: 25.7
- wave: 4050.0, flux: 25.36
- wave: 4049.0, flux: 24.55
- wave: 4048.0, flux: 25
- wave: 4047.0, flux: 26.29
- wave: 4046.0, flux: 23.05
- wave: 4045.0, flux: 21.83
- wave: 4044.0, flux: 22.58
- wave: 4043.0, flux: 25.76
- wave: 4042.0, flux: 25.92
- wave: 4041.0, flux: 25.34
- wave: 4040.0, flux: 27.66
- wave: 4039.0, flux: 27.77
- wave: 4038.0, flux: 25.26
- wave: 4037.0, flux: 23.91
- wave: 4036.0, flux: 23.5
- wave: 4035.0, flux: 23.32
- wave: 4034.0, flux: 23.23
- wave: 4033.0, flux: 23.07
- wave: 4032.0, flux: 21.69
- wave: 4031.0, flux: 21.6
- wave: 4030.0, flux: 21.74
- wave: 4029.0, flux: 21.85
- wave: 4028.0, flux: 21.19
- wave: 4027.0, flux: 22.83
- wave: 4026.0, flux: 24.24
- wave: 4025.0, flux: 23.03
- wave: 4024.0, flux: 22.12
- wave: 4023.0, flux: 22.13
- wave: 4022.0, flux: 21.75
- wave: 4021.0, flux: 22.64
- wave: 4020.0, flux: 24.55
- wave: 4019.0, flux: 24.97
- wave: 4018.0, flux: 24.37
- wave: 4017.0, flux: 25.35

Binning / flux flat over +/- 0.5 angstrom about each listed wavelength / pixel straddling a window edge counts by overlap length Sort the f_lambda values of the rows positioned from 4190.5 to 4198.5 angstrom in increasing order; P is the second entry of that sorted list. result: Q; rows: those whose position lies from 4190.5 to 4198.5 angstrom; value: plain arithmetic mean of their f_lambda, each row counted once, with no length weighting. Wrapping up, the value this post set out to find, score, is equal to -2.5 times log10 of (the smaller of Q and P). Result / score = -3.43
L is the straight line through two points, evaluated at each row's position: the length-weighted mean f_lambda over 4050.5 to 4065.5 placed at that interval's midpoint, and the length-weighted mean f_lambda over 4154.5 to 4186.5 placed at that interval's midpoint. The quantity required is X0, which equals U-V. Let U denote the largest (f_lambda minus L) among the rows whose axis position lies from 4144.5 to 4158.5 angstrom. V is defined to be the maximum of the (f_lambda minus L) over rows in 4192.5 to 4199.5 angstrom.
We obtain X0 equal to -2.8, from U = 1.6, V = 4.4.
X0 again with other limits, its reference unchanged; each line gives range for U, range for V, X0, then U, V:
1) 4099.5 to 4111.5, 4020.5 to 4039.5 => -1.5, 2.5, 4.0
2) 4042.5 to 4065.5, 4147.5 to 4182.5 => -1.3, 2.7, 3.9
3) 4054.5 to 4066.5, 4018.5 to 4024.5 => -0.2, 0.8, 1.0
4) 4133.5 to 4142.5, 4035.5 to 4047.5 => -2.6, 1.4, 4.0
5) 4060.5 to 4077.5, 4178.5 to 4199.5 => -2.8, 1.5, 4.4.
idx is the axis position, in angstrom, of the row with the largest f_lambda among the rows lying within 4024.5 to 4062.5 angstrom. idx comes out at 4039.0 angstrom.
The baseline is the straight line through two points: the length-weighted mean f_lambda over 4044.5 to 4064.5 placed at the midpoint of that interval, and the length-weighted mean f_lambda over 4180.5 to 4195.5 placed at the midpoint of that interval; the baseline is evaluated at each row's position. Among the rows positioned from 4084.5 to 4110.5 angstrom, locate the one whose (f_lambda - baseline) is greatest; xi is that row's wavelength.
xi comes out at 4087.0 angstrom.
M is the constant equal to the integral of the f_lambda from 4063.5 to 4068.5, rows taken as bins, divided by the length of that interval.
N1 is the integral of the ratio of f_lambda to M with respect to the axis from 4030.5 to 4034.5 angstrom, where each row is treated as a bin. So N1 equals 4.0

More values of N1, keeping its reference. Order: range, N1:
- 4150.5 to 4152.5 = 2.0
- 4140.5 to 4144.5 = 3.9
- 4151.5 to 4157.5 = 5.9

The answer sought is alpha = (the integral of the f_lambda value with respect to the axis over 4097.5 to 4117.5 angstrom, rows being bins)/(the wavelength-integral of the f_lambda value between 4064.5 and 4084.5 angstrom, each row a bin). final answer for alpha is 1.00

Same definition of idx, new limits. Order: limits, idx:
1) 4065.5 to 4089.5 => 4087.0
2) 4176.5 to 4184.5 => 4177.0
